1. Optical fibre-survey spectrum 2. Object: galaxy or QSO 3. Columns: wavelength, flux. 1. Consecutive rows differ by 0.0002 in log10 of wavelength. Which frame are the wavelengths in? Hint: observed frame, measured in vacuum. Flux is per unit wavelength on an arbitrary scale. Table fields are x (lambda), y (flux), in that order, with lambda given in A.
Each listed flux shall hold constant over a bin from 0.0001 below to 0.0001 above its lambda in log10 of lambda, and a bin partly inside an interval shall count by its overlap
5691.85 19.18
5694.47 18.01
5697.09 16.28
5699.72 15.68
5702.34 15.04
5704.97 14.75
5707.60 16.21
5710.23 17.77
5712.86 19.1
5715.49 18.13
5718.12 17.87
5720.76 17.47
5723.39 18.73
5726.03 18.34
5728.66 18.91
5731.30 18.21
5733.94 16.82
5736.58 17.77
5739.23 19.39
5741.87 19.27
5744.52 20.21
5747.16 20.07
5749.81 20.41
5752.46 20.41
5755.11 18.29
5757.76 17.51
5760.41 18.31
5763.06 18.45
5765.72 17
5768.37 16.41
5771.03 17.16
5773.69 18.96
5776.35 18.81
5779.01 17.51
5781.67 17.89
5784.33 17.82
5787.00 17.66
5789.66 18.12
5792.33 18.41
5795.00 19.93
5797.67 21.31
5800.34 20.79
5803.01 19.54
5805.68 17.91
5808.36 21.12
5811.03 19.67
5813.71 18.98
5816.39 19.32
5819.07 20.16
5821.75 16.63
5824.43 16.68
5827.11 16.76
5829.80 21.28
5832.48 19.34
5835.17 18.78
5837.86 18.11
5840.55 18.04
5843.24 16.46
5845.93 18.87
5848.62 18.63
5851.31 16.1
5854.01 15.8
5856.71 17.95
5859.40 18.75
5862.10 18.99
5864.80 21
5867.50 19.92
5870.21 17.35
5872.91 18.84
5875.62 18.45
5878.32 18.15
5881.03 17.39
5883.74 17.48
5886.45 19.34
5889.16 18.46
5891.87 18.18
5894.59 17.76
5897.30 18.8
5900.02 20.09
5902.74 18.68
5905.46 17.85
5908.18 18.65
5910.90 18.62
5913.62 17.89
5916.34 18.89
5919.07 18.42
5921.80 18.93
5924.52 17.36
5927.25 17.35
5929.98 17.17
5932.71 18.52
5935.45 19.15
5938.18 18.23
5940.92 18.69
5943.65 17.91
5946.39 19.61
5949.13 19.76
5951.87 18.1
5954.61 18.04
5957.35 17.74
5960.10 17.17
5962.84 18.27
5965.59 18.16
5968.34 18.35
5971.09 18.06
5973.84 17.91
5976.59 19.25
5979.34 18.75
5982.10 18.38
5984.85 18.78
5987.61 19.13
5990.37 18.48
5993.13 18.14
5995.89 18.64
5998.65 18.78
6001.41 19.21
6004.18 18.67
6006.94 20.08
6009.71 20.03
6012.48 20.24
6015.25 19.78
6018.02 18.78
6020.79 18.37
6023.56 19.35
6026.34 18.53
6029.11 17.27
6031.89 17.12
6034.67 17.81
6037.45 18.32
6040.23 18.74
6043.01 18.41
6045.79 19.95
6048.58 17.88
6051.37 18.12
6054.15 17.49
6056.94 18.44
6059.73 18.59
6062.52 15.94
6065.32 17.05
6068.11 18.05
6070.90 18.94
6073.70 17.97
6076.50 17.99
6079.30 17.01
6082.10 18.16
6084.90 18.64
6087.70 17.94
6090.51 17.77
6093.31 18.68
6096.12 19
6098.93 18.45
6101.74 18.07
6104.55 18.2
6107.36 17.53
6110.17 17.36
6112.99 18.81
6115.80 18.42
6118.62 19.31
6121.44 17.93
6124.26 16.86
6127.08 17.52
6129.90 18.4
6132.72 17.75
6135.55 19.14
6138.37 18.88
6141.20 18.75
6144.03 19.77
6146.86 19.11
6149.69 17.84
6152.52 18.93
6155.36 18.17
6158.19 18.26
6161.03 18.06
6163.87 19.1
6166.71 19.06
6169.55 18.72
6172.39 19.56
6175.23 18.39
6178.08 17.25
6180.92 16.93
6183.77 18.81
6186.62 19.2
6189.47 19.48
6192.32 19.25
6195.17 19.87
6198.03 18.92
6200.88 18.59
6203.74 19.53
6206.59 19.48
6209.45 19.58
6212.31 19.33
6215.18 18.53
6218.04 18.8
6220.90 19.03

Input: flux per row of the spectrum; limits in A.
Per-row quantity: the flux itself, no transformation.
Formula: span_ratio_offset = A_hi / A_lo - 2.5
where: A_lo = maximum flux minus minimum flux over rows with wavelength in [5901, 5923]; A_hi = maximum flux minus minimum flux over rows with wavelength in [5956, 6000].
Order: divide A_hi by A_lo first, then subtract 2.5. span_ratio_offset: -0.6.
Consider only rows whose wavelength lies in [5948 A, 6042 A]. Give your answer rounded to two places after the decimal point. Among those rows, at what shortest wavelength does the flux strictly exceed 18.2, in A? 5949.13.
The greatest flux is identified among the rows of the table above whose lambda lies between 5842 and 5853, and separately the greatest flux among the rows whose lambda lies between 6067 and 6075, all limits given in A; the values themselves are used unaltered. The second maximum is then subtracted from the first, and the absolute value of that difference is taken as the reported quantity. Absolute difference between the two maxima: 0.1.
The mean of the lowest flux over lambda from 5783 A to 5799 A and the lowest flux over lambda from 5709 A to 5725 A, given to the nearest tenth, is 17.6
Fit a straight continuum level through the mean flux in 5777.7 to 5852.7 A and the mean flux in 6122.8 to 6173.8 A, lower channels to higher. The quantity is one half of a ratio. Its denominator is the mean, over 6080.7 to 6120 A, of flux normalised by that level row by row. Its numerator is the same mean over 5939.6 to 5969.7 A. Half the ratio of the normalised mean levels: 0.500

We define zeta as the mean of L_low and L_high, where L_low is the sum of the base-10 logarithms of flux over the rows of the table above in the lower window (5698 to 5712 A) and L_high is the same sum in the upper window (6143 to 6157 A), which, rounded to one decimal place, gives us 6.2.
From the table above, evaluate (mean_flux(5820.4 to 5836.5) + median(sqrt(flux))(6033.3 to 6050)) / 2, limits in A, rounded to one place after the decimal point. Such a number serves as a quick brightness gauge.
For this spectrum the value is 11.3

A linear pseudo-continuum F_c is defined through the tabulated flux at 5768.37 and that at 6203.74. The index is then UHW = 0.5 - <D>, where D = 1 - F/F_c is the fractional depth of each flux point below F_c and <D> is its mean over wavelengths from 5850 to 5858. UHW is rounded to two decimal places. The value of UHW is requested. 0.48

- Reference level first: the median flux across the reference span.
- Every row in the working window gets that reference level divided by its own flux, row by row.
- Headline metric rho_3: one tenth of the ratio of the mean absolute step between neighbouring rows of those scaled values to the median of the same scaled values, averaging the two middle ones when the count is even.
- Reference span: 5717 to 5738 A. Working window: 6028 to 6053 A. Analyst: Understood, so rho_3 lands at 0.0039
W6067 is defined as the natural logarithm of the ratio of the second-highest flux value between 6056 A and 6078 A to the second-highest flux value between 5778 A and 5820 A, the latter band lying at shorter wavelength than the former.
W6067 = -0.13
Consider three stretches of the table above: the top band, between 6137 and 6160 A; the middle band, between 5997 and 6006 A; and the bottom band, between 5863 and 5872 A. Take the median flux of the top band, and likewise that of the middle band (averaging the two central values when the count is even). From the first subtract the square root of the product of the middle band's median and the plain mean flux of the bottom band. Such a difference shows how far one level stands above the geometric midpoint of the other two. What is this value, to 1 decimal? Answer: -0.3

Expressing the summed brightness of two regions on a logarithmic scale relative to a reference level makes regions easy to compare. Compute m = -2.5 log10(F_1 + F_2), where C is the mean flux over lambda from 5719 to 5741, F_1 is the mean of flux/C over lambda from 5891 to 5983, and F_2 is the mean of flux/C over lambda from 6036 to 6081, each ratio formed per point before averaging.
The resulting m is -0.75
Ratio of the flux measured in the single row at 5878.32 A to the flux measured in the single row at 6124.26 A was 1.08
